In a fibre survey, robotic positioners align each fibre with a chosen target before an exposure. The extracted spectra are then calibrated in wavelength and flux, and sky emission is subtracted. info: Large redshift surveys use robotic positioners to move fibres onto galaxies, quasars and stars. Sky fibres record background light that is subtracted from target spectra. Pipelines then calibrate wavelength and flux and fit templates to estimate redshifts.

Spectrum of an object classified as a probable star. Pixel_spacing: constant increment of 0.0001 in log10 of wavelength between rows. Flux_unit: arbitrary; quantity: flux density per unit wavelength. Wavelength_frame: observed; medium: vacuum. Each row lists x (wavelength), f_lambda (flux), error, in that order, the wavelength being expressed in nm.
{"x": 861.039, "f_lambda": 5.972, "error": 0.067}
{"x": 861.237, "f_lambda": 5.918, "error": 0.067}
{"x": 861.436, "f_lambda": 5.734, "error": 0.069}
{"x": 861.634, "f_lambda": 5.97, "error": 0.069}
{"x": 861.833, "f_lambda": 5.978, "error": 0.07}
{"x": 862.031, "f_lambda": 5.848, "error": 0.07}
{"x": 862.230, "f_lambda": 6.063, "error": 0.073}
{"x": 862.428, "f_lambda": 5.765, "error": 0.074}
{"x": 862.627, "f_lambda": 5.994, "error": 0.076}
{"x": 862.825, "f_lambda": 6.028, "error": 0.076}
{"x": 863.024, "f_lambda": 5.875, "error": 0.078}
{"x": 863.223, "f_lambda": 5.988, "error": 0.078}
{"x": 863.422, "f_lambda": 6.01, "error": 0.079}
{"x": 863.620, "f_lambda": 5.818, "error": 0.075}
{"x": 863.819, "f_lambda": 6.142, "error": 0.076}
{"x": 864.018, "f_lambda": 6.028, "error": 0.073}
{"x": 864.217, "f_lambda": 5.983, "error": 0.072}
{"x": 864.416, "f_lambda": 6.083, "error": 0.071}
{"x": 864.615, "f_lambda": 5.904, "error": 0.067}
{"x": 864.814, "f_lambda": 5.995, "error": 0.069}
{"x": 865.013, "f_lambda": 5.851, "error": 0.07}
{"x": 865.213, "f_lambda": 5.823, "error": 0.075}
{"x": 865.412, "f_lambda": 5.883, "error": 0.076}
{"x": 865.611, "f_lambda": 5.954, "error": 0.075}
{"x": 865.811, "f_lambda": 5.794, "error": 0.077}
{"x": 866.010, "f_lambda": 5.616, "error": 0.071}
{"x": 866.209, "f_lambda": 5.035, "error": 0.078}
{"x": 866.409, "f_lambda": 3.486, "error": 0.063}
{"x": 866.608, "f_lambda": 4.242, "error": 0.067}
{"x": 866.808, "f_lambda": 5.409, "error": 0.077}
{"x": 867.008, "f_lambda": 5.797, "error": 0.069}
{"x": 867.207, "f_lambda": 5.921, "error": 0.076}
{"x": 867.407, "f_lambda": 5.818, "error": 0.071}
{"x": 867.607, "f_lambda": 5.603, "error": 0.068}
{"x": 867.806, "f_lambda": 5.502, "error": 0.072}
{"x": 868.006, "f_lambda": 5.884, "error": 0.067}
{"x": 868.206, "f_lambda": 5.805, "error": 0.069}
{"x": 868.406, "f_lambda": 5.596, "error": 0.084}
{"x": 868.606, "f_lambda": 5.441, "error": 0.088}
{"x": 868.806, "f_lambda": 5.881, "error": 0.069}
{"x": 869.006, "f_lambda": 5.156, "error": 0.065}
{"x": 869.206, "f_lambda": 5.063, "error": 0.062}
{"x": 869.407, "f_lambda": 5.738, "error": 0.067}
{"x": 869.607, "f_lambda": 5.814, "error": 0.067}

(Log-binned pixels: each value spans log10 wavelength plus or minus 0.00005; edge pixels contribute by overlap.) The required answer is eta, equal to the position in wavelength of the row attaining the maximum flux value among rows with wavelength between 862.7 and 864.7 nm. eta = 863.819 nm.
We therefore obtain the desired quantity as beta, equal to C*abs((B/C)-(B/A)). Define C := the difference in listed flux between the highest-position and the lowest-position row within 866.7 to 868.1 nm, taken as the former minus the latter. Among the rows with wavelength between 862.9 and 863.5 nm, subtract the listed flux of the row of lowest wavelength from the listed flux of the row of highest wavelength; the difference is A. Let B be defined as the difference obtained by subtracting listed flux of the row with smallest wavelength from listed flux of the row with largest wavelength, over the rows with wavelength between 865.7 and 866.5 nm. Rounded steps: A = 0.1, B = -2.3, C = 0.5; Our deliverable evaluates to 5.8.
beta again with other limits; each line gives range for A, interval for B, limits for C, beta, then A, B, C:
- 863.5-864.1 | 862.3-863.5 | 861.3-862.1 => 0.1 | 0.2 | 0.2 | 0.1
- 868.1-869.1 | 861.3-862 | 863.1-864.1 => 0.3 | -0.6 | 0.2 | 0.0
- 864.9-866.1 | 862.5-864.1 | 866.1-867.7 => 0.1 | -0.2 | 0.0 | 0.6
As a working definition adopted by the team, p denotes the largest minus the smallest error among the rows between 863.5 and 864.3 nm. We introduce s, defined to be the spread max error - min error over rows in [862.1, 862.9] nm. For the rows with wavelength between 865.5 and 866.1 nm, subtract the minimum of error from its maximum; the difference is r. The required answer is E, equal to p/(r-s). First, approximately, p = 0.004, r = 0.006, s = 0.003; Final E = 1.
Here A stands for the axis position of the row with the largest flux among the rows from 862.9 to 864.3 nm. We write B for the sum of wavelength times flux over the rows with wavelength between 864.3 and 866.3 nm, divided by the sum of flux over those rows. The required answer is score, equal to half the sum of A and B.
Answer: 864.56 nm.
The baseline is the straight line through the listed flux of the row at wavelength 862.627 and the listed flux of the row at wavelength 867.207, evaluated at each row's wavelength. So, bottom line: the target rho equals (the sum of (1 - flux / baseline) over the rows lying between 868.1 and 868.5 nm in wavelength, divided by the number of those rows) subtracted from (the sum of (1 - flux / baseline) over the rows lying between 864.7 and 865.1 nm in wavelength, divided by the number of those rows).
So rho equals -0.029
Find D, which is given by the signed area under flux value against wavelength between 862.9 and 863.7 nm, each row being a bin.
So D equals 4.74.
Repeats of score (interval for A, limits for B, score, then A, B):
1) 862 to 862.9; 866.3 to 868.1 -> 864.75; 862.230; 867.27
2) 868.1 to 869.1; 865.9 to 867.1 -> 867.66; 868.806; 866.52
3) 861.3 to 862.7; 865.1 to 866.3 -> 863.96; 862.230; 865.70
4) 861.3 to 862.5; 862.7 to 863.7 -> 862.73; 862.230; 863.22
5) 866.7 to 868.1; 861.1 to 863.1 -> 864.67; 867.207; 862.13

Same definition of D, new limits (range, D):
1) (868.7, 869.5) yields 4.36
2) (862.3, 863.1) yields 4.74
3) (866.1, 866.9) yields 3.64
